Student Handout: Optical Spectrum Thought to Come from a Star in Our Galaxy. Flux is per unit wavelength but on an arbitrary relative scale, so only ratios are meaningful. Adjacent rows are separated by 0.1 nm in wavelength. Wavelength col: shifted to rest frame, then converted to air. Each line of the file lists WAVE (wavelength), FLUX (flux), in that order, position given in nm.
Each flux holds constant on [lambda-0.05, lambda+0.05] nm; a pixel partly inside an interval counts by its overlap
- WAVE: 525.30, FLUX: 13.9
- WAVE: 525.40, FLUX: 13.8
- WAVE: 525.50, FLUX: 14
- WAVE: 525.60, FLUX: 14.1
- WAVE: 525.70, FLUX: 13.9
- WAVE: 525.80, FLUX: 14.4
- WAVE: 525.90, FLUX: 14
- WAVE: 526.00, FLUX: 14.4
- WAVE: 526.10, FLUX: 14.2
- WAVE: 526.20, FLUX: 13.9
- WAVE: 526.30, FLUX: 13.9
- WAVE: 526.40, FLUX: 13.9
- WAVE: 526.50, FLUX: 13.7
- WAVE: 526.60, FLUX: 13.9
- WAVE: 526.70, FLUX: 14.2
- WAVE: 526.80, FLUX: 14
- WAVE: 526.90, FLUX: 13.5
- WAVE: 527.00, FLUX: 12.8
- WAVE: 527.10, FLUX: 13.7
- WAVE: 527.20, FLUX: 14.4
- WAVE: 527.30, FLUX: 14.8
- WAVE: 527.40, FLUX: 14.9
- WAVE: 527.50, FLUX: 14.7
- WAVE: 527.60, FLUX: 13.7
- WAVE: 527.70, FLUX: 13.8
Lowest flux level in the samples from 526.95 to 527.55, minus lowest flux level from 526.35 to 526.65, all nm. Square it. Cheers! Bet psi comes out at 0.81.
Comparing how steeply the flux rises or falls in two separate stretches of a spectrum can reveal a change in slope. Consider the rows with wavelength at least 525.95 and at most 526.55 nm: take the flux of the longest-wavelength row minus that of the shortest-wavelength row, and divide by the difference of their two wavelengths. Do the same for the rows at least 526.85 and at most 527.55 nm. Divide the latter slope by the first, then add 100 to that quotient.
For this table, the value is 99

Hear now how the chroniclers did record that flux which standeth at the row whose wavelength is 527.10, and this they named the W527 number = 13.7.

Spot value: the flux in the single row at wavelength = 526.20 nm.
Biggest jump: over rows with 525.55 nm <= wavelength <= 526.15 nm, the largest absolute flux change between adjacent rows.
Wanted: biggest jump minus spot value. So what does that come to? -13.4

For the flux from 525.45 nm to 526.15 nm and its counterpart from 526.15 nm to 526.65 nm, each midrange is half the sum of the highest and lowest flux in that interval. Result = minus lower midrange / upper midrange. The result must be -1.025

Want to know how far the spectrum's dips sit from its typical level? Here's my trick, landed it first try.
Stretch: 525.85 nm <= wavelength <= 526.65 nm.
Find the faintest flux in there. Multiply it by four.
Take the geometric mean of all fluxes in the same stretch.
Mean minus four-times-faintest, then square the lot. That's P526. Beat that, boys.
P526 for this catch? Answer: 1666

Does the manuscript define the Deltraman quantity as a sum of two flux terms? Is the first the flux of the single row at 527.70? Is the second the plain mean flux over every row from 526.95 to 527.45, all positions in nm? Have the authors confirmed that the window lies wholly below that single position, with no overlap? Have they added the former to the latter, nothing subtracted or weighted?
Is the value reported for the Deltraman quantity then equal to 27.9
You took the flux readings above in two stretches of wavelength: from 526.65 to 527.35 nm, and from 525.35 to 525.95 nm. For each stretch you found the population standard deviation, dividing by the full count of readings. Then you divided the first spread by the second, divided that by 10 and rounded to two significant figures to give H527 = 0.32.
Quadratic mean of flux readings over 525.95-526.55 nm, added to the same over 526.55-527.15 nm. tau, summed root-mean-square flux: 27.7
